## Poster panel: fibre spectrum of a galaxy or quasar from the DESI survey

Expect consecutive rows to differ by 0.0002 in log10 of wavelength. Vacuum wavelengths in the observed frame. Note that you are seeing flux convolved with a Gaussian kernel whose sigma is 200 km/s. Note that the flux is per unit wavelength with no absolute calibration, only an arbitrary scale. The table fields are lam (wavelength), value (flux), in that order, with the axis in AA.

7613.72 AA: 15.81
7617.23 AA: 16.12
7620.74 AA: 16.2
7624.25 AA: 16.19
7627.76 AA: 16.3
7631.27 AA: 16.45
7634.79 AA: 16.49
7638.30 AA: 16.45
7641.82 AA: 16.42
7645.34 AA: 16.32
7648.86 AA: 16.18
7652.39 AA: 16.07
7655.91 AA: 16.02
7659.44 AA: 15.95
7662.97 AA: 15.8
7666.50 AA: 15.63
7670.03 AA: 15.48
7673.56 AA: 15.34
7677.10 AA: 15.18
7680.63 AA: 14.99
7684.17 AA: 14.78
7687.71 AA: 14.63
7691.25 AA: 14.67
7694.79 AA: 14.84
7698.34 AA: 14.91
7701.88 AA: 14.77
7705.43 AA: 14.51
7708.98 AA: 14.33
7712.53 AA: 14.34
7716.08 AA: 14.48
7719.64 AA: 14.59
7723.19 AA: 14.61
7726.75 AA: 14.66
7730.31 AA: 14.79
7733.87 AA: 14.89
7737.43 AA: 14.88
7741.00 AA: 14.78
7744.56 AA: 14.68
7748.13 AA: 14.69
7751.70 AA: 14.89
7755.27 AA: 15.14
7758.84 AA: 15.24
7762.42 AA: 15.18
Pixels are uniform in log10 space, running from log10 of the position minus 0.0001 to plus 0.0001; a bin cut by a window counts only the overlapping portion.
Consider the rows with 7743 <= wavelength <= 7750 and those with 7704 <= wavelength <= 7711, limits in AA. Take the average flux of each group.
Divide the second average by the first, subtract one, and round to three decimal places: -0.018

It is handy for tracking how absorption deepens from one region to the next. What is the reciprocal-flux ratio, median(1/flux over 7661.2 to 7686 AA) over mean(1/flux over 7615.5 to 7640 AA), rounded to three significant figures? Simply 1.06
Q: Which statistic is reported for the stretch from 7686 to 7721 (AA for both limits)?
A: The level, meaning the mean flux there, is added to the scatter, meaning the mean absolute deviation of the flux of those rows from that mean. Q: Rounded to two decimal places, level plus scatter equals 14.76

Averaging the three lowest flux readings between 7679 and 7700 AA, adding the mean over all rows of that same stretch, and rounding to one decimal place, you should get 29.5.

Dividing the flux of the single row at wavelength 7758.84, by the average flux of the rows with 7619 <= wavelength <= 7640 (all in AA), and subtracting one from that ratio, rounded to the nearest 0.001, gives -0.068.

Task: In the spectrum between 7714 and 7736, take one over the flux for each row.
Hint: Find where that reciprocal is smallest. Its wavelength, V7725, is 7733.87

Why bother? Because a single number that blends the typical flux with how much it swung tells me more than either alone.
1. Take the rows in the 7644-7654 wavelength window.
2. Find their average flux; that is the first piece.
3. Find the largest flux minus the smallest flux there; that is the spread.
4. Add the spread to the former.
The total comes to 16.4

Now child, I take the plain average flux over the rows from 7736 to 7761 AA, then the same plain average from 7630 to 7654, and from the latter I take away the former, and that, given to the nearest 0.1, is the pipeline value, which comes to 1.4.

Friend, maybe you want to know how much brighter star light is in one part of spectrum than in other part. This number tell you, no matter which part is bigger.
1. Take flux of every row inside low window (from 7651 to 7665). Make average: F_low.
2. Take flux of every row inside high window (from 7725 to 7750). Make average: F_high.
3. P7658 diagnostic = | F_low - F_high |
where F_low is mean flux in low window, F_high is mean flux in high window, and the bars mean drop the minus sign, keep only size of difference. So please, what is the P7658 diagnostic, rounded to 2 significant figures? 1.2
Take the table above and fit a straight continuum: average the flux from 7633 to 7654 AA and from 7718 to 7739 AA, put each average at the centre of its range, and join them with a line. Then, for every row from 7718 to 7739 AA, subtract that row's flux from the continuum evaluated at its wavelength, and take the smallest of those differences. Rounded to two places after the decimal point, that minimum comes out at -0.31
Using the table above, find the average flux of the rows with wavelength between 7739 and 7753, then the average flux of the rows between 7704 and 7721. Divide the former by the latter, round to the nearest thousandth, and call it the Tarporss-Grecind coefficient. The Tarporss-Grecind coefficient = 1.021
